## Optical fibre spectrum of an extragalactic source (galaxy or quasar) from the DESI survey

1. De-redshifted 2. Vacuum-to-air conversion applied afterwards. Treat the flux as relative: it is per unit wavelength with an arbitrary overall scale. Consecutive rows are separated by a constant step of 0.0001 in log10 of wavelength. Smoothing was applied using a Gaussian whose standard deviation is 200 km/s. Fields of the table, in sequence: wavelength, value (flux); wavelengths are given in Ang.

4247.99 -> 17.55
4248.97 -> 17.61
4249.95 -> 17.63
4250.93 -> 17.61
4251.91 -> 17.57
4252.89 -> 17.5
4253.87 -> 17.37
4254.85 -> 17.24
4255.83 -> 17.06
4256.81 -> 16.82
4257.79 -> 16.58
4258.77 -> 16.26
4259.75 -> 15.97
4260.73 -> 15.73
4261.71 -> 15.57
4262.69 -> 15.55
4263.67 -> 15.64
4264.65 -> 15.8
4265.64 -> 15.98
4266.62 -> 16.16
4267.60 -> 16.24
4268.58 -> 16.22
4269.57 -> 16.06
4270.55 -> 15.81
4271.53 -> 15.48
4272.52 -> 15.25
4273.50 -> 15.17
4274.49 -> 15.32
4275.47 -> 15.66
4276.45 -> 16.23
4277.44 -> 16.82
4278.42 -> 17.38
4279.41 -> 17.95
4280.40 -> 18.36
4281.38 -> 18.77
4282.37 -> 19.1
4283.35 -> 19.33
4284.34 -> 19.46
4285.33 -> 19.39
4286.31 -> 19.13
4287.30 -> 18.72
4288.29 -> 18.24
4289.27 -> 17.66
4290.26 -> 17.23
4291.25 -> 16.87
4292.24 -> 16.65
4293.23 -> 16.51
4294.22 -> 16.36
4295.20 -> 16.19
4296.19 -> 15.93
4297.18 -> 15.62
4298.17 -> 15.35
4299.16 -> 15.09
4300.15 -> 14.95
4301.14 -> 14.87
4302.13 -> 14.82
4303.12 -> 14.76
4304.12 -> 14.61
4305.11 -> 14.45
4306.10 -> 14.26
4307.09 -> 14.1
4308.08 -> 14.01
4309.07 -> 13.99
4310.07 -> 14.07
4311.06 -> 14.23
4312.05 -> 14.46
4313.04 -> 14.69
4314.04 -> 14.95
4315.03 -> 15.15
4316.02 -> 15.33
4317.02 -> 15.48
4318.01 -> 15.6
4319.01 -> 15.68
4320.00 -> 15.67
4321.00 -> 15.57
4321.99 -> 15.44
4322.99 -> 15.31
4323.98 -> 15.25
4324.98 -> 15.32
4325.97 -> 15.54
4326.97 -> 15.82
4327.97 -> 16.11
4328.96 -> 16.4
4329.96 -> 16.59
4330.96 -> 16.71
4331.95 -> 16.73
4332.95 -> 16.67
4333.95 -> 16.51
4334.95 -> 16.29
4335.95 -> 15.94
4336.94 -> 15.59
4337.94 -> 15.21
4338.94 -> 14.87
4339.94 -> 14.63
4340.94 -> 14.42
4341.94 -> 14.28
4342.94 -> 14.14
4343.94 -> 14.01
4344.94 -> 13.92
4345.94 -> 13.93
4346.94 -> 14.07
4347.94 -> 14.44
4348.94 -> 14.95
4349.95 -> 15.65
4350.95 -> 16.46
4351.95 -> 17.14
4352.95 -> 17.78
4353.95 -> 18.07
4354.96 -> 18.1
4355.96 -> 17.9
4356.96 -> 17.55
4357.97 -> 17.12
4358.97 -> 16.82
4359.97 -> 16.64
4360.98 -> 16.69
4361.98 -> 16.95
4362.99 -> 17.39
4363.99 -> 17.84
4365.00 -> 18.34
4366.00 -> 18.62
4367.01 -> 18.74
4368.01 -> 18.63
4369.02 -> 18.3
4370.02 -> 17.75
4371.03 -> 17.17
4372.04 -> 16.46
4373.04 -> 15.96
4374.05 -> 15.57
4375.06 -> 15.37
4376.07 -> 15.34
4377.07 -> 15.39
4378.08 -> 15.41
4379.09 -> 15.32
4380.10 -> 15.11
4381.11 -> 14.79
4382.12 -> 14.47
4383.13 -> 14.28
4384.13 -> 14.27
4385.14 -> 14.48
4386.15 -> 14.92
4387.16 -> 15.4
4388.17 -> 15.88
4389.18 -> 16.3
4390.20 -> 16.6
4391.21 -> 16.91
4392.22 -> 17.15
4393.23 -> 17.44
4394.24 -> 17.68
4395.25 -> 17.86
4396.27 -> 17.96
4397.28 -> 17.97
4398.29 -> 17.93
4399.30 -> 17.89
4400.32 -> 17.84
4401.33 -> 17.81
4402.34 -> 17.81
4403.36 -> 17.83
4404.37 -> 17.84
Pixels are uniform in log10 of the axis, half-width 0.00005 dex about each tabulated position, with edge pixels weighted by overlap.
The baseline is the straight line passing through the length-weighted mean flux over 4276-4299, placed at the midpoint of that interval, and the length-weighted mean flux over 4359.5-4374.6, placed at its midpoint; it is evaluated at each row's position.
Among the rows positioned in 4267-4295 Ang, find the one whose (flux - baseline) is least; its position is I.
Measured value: 4273.50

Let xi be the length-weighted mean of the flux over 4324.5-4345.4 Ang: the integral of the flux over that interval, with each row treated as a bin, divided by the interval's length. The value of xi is 15.5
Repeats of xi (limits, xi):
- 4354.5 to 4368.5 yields 17.7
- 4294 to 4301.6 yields 15.5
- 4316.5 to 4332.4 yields 15.8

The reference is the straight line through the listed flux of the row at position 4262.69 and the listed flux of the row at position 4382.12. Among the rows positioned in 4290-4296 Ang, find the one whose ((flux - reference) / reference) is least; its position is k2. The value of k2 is 4295.20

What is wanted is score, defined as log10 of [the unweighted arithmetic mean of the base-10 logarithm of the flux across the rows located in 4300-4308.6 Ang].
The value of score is 0.065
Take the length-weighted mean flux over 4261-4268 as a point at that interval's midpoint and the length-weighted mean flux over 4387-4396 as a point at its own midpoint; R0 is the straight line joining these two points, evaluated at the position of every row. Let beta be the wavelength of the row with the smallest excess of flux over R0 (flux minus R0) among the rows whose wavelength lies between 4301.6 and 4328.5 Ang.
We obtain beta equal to 4309.07 Ang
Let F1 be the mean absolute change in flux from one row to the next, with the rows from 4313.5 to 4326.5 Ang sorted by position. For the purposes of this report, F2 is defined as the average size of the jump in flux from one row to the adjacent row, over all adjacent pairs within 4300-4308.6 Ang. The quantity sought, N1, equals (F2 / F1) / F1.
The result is 8.0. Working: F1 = 0.12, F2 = 0.12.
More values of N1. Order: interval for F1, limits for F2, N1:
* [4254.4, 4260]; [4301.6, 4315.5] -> 2.4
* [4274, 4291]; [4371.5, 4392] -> 1.7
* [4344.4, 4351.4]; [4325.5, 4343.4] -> 1.2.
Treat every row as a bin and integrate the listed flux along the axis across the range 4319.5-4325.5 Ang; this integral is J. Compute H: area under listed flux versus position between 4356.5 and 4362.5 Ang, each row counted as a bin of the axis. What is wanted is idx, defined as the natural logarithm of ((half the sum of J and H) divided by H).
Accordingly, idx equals -0.05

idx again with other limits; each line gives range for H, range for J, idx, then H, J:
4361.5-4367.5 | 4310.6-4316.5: -0.10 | 108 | 87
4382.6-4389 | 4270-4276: -0.02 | 96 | 93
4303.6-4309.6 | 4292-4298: 0.07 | 85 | 97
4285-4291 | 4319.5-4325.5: -0.08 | 110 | 93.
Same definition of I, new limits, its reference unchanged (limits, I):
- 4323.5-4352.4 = 4344.94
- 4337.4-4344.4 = 4343.94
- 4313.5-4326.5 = 4314.04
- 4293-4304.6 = 4304.12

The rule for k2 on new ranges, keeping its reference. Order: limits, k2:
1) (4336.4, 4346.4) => 4344.94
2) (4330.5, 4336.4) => 4335.95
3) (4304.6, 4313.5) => 4309.07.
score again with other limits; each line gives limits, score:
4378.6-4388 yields 0.068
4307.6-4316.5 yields 0.065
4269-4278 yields 0.078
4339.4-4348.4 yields 0.062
